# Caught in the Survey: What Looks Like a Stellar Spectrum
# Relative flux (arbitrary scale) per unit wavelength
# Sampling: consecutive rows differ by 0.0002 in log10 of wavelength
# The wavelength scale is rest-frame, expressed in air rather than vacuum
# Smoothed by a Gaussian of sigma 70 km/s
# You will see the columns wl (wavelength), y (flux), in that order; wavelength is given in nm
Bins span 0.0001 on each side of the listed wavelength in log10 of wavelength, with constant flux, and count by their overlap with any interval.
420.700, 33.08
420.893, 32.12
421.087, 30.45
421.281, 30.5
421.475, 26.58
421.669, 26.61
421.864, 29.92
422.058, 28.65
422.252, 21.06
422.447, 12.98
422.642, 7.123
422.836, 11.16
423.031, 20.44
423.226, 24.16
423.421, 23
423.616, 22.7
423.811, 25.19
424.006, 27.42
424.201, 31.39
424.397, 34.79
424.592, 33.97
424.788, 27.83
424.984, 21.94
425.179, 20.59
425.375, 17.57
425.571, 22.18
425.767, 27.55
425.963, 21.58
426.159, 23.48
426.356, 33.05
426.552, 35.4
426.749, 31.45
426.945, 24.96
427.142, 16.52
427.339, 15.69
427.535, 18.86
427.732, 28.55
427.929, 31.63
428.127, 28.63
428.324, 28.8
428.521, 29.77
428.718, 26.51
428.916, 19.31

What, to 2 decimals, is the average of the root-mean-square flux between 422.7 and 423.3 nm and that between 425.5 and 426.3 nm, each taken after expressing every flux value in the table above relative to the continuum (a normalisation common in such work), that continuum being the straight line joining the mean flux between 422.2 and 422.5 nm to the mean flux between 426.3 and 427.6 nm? 1.04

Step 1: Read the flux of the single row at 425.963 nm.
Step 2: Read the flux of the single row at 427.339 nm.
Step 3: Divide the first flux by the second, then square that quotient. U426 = 1.9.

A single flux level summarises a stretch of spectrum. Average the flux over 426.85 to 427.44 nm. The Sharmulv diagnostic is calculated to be 19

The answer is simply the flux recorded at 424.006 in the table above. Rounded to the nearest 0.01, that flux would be 27.42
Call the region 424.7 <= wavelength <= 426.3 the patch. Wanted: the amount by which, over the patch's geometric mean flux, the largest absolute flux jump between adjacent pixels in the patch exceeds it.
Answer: -17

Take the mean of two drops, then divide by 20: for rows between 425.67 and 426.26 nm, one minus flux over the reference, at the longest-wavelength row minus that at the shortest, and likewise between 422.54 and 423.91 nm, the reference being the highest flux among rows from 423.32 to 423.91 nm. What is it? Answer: -0.014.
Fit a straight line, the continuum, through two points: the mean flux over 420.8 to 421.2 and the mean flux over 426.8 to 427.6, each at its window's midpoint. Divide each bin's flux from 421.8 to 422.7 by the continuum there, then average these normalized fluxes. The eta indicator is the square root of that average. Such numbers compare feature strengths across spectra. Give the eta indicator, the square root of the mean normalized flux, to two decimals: 0.83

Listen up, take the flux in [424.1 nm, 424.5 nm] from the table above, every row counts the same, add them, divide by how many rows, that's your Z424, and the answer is 33.1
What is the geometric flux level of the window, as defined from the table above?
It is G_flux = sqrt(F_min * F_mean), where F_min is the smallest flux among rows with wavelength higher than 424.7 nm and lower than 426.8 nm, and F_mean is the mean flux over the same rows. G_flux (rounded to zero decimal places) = 21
